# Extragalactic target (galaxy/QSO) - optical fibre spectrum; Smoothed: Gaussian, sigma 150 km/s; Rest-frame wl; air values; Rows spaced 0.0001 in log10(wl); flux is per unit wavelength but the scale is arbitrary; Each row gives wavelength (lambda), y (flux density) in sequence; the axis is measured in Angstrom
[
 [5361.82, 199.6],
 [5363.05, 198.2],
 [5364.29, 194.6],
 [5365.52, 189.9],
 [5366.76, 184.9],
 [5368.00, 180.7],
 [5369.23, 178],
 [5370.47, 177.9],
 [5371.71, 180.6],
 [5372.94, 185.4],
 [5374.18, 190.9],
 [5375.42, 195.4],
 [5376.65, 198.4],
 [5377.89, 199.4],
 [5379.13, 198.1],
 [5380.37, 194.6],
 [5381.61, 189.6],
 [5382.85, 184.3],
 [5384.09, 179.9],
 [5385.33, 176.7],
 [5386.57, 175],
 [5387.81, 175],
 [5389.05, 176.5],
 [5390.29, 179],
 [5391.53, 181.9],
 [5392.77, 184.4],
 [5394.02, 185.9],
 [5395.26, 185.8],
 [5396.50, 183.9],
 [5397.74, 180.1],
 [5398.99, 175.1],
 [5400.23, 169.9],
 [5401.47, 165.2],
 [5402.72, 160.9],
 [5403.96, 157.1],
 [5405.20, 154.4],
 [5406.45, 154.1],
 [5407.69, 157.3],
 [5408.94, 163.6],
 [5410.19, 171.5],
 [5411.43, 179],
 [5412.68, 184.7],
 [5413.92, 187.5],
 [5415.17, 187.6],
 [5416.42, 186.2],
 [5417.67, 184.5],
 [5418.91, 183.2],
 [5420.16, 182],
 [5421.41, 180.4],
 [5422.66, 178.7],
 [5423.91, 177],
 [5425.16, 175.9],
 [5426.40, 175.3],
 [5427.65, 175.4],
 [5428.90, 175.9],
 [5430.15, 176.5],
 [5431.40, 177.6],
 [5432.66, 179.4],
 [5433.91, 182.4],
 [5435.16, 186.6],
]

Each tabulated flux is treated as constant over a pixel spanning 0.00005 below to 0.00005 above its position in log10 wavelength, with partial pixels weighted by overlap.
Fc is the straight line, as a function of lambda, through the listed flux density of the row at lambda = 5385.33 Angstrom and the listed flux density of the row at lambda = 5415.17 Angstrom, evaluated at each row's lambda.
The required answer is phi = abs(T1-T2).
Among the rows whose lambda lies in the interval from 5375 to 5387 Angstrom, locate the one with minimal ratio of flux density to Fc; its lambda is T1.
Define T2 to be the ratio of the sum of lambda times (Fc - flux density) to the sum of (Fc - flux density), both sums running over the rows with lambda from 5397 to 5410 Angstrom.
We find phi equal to 18.2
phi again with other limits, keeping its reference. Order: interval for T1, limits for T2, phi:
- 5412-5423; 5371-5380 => 46.6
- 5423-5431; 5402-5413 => 21.2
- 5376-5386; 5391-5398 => 8.5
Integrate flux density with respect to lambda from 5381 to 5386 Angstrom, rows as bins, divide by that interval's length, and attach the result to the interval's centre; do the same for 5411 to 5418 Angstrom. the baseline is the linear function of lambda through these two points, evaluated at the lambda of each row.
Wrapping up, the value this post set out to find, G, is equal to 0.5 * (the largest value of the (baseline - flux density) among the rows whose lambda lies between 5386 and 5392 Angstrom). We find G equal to 4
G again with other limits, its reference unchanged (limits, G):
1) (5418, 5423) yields 3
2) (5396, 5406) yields 15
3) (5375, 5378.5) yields -7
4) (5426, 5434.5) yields 5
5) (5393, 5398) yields 2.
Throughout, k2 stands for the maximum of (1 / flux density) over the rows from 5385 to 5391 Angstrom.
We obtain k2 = 0.0057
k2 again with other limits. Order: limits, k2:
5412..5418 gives 0.0054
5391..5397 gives 0.0055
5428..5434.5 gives 0.0057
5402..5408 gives 0.0065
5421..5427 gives 0.0057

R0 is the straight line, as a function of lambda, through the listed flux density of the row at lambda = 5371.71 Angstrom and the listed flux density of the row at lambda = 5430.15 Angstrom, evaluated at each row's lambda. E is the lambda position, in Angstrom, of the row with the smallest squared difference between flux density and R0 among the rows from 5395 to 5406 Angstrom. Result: 5397.74 Angstrom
